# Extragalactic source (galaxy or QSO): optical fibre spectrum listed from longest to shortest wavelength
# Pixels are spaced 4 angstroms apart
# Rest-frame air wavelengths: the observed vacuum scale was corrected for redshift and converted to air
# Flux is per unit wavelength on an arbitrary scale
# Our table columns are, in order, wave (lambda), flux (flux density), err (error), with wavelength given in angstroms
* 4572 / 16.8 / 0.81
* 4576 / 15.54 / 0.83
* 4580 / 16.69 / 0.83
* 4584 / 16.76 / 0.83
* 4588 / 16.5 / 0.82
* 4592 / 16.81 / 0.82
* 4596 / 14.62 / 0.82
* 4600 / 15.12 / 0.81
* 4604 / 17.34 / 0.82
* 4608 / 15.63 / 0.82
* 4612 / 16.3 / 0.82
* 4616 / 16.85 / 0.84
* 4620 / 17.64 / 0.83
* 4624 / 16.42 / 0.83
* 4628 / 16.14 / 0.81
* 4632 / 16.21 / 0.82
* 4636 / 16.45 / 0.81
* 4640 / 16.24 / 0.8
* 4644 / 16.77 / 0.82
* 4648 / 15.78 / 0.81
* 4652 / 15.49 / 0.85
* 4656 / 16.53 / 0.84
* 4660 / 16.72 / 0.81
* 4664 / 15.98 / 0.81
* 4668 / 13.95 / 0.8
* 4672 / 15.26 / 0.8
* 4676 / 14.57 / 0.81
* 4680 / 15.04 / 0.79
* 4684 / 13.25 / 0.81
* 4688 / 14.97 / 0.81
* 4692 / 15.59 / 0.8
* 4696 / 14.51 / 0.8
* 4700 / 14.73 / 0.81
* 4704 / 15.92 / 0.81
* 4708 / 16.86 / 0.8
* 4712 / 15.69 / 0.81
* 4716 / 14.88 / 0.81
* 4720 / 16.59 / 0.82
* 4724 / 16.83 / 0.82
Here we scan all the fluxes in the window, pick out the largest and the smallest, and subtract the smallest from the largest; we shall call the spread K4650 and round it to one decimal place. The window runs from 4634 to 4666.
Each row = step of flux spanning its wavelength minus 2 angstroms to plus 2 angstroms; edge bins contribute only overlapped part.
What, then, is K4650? 1.3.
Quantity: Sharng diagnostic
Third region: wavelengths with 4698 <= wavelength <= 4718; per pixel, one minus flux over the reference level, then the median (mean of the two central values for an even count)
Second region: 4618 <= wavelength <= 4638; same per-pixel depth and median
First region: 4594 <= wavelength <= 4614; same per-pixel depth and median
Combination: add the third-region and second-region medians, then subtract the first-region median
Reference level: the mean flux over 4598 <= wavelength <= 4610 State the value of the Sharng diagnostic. -0.028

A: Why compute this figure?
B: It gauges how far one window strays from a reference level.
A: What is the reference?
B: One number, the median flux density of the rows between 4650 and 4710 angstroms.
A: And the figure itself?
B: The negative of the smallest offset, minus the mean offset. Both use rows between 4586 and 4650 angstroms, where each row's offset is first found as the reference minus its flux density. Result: 3.4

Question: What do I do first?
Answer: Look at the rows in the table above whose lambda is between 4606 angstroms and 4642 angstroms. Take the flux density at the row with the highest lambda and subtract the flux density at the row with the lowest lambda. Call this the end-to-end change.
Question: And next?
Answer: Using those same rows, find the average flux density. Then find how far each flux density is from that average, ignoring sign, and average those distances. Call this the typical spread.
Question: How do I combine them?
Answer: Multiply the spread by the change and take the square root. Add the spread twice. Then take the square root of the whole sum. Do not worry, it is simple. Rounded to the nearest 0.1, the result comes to 1.1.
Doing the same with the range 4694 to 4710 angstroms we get 1.8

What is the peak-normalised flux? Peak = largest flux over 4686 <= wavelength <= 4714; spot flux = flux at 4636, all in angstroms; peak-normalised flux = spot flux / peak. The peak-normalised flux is 0.98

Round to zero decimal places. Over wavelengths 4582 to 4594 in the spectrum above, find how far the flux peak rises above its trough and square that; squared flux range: 0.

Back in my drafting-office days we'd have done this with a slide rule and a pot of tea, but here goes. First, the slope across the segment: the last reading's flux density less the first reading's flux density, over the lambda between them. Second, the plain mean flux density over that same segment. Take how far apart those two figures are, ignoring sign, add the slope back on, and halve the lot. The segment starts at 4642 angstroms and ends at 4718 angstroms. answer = 7.70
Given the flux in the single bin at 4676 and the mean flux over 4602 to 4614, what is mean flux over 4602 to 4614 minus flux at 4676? 1.9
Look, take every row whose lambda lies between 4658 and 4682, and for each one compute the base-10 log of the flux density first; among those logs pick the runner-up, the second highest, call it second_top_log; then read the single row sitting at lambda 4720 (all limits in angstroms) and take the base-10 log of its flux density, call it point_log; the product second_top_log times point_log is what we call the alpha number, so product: 1.47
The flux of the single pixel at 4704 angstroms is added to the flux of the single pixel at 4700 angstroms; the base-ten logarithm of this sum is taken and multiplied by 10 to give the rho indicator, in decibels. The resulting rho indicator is 14.86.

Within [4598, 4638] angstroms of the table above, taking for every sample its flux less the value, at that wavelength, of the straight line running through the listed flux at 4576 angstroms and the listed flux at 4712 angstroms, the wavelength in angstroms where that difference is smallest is 4600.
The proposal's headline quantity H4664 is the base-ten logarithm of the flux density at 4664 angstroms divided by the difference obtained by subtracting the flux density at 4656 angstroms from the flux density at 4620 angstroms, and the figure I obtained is 1.2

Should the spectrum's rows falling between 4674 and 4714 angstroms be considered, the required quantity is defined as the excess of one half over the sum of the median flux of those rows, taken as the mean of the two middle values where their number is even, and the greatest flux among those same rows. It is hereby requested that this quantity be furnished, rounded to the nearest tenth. -31.4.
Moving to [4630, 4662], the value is -32.6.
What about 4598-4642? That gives -33.4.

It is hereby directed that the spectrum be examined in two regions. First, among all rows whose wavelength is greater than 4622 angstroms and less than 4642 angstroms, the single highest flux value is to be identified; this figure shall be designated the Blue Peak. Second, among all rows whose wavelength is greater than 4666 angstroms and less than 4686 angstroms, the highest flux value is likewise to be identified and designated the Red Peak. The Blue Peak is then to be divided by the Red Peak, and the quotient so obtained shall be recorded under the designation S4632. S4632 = 1.08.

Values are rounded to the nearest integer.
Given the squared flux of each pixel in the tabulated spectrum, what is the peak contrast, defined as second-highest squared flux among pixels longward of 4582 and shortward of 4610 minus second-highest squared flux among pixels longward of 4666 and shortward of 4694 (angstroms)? 50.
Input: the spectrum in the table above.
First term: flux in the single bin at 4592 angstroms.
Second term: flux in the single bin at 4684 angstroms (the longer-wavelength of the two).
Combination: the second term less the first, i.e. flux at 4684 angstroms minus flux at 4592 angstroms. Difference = -3.6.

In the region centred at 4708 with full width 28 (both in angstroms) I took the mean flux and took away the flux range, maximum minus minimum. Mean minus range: 13.2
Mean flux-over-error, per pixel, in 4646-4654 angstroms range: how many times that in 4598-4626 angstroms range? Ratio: 0.944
